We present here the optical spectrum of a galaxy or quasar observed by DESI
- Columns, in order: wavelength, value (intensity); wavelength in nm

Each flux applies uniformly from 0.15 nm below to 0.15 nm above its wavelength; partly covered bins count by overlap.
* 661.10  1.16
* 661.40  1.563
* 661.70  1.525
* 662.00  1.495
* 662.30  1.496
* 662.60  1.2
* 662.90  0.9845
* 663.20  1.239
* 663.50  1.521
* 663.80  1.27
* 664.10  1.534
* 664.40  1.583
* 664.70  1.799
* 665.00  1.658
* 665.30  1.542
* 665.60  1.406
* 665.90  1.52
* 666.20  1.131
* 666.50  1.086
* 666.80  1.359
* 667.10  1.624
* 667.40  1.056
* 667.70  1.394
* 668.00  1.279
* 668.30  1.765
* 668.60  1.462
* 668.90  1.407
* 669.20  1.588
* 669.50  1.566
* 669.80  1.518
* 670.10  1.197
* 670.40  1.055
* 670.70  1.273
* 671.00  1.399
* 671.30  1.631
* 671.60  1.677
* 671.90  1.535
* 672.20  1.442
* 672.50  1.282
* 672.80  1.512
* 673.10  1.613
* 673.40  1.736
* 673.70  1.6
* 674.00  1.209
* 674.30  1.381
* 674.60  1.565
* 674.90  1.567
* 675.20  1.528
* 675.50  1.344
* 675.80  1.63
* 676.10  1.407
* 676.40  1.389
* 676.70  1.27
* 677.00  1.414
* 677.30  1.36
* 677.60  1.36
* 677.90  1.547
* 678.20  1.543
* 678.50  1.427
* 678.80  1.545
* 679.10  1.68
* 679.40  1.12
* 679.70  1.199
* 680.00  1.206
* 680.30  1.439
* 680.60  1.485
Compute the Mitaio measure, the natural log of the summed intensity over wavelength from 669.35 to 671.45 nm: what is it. 2.27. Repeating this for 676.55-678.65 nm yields 2.29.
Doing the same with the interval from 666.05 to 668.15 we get 2.19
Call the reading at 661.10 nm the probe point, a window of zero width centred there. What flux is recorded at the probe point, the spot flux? 1.16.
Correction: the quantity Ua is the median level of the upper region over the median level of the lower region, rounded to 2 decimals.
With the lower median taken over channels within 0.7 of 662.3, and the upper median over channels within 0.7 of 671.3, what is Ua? 1.03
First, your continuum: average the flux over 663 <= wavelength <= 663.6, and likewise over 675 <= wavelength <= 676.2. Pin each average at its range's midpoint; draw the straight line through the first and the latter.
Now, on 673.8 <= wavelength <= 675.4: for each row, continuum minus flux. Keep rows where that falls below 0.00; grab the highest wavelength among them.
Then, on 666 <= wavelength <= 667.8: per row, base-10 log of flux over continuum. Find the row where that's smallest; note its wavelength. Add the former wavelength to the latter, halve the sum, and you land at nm 671.30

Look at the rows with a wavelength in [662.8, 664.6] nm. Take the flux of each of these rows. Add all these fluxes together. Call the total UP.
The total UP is 8.1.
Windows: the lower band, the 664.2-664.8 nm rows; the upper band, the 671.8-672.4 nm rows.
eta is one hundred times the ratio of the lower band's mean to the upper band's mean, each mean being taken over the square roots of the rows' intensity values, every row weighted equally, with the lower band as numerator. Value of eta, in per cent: 107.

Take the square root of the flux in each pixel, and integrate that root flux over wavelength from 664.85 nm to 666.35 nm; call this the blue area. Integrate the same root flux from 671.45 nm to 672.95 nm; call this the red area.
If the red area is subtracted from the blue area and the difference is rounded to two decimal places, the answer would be -0.03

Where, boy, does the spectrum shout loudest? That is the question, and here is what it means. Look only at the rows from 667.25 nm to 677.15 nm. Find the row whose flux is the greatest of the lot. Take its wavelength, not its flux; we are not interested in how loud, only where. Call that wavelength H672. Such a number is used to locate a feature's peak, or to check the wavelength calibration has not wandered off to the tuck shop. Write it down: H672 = 668.30 nm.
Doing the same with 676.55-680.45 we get 679.10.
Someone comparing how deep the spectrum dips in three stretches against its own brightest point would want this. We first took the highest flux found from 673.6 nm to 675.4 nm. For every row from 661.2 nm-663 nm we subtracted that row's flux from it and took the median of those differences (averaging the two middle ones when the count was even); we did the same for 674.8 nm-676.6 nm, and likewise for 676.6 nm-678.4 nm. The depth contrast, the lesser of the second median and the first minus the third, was -0.11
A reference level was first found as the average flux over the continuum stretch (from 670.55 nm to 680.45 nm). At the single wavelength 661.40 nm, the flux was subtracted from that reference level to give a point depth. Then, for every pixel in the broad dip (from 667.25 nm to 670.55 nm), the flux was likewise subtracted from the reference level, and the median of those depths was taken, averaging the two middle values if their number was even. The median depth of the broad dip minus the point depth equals 0.16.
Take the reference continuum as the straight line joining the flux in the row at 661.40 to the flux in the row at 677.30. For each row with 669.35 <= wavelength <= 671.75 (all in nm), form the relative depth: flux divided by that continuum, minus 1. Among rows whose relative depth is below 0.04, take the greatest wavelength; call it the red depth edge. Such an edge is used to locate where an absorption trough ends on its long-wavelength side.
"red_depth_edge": 671.00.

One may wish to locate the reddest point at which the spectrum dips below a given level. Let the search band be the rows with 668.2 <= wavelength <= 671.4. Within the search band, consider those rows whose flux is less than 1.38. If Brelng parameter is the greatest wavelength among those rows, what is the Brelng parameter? 670.70 nm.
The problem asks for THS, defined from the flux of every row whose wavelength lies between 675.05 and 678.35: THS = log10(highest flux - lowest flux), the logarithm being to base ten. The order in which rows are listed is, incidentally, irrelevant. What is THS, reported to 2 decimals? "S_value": -0.44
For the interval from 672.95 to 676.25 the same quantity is -0.28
